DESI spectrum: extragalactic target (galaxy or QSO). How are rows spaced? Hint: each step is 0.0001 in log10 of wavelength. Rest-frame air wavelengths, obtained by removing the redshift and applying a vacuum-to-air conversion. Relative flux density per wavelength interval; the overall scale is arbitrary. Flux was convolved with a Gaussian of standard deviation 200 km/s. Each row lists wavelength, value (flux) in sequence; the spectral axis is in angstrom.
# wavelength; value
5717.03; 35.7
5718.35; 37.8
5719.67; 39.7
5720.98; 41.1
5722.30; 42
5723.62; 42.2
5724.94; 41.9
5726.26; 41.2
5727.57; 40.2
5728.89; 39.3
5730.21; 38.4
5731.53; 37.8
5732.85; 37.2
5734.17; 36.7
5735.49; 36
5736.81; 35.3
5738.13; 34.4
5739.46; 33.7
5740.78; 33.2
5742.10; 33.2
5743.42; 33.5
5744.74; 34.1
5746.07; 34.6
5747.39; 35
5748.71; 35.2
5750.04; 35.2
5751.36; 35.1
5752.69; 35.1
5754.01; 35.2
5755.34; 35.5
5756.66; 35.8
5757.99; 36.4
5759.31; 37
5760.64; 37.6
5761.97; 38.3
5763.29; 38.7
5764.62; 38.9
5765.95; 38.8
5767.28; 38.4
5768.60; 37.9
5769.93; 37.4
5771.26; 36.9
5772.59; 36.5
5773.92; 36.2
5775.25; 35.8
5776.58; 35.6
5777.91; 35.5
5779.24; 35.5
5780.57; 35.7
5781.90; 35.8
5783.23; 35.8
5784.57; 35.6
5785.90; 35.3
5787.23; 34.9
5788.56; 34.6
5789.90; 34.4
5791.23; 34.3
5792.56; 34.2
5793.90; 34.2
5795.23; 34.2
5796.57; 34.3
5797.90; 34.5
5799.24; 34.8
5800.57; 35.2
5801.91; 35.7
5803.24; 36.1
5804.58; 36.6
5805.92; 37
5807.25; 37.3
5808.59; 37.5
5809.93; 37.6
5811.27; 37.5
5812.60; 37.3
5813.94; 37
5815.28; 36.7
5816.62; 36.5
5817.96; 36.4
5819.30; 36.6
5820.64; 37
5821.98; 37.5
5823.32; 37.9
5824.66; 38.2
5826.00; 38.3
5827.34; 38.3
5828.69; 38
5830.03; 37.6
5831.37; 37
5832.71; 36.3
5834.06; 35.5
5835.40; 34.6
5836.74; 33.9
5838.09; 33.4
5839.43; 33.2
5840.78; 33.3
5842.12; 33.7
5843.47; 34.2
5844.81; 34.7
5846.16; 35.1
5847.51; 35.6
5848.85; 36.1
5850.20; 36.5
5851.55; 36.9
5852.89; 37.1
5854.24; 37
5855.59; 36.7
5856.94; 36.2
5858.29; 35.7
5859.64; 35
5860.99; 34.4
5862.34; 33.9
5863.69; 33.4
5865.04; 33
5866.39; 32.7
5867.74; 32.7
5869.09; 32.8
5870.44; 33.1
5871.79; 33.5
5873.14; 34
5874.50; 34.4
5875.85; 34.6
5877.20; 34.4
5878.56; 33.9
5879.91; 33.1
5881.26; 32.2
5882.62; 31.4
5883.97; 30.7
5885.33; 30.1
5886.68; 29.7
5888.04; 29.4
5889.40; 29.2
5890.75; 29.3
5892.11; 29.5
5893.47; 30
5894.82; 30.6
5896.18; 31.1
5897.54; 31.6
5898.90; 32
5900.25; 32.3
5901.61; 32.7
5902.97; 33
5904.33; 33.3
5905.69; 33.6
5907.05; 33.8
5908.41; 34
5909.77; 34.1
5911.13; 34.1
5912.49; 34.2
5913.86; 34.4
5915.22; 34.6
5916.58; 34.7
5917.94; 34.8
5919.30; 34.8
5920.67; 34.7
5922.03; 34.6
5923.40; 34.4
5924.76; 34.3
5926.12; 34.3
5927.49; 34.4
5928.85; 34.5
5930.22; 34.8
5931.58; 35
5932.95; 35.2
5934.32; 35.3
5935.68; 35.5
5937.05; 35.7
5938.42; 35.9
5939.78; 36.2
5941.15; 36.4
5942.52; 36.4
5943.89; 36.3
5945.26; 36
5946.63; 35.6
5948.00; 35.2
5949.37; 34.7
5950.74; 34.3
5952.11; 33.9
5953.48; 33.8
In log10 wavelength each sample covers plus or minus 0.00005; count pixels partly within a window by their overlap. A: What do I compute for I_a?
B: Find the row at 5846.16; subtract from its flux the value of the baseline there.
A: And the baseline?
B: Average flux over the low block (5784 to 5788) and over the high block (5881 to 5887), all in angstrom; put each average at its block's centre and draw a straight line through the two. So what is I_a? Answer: 2.57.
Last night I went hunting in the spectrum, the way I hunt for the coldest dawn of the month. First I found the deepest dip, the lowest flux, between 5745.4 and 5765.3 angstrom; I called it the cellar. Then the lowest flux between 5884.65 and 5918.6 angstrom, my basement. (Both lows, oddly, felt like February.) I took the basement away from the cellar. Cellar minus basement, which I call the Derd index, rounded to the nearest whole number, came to 5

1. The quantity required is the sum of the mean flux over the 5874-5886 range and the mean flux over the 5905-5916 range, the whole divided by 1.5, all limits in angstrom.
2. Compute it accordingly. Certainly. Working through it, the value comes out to 44.6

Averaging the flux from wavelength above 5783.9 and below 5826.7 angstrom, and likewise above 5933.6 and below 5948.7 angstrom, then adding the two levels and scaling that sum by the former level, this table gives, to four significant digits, 2598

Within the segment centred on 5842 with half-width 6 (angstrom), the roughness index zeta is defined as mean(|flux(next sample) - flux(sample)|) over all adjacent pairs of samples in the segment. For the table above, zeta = 0.39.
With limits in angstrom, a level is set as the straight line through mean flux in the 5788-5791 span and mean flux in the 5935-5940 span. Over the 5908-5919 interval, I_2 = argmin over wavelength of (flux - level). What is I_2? 5908.41 angstrom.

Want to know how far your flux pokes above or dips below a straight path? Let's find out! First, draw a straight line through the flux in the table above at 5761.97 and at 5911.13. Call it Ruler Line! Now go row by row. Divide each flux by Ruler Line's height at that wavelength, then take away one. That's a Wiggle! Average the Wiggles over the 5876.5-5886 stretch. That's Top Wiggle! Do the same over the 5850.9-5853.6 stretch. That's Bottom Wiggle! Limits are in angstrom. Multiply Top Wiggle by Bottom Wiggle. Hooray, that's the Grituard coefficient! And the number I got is -0.0027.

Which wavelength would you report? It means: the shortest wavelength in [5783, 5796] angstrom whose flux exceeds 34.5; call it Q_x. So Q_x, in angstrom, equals 5783.23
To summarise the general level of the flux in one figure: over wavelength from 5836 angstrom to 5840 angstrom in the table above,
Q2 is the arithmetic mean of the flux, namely 33.5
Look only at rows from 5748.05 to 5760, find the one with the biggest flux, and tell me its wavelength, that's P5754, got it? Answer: 5759.31 angstrom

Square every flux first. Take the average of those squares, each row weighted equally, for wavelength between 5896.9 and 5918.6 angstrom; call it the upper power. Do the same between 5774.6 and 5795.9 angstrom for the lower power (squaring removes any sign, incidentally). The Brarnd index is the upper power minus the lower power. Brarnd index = -103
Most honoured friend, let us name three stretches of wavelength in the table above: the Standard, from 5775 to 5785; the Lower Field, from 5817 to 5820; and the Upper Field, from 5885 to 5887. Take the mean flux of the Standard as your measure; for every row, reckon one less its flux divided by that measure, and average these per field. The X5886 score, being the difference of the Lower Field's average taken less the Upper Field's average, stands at -0.19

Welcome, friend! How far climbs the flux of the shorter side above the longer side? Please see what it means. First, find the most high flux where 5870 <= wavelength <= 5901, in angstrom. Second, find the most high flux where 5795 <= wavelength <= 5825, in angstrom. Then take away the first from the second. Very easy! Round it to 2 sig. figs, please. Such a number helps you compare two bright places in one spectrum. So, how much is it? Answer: 3.6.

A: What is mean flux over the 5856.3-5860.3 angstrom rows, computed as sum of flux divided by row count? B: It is 35.6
